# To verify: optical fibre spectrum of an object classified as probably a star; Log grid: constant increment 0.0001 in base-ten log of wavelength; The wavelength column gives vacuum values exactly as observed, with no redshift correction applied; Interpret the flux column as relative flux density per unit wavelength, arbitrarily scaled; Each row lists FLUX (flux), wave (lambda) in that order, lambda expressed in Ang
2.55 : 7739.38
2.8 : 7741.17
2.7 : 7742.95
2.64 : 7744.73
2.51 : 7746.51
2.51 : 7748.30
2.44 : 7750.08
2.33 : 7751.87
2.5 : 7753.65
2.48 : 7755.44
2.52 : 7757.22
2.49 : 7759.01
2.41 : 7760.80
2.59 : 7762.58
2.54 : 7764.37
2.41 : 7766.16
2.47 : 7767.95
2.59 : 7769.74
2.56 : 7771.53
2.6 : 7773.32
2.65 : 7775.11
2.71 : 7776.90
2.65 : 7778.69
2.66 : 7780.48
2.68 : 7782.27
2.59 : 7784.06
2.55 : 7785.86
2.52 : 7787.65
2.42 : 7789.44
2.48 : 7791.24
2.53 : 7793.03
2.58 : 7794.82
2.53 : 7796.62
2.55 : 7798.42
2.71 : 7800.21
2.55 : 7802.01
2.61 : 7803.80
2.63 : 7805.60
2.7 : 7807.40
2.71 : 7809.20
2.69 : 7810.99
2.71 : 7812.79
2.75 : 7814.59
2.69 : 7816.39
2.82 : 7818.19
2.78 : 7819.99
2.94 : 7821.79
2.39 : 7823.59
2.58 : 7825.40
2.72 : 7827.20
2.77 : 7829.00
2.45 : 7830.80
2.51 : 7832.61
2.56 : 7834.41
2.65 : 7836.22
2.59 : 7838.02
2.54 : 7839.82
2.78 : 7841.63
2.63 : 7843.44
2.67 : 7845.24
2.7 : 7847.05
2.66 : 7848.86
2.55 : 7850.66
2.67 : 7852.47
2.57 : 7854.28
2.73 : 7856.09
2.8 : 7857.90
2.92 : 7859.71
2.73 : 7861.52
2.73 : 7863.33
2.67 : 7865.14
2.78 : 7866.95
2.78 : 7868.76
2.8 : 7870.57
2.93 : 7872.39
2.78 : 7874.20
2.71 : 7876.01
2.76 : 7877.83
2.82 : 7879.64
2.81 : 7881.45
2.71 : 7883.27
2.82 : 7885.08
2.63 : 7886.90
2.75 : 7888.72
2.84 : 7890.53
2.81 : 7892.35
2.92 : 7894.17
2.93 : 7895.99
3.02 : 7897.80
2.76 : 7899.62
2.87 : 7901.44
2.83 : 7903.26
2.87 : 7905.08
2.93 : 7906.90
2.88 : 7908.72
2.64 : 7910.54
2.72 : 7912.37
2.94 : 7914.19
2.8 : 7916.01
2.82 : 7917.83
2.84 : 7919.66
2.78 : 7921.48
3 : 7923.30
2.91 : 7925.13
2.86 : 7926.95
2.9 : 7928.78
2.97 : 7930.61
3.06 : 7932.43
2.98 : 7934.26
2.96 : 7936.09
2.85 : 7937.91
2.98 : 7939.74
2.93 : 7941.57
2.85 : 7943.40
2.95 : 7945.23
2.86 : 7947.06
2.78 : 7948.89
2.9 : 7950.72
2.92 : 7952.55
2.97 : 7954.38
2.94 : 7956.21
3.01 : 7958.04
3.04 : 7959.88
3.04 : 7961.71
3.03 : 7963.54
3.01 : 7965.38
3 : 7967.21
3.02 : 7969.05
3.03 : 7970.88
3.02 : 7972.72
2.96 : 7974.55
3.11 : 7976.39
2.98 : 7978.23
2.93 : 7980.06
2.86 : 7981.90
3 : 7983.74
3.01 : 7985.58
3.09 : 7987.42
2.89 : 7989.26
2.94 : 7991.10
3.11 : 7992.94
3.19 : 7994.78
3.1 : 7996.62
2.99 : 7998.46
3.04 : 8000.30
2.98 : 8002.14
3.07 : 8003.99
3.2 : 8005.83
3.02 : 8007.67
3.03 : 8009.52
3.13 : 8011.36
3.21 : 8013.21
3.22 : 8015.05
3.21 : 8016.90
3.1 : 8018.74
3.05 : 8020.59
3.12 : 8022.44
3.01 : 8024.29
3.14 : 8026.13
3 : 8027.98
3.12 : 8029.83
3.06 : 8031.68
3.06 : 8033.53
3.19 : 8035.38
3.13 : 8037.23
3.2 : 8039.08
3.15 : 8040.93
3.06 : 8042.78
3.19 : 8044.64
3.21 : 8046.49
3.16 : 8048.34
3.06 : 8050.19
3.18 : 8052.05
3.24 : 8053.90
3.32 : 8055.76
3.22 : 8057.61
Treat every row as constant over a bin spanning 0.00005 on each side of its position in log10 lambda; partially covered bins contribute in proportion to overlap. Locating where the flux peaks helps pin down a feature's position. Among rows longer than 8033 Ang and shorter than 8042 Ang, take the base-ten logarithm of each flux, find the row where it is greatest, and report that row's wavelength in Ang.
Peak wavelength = 8039.08 Ang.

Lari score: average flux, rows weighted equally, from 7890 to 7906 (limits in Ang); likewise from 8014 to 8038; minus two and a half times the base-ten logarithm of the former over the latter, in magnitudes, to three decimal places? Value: 0.086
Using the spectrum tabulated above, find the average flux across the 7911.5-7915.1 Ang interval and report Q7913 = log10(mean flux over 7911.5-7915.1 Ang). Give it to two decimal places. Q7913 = 0.45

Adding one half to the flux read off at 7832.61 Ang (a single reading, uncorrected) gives 3.01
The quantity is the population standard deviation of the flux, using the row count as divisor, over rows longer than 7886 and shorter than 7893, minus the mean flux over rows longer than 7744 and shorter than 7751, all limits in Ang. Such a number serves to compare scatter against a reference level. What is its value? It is -2.4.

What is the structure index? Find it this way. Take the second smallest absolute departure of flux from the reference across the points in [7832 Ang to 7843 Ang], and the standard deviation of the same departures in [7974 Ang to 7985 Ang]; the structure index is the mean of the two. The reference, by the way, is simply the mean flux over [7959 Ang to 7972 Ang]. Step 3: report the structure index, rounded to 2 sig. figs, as 0.21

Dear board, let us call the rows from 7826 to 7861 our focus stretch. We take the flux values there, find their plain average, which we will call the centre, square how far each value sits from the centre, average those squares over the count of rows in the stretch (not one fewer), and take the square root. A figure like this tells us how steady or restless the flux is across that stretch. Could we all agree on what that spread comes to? 0.11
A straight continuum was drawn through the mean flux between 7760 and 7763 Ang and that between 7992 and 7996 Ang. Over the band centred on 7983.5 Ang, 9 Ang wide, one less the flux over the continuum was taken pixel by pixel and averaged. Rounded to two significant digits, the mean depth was 0.046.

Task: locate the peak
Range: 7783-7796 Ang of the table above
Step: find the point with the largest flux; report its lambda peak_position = 7784.06 Ang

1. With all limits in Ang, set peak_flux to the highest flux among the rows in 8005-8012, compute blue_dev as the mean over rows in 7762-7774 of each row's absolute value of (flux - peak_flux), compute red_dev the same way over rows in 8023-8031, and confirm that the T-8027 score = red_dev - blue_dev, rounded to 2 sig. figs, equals -0.53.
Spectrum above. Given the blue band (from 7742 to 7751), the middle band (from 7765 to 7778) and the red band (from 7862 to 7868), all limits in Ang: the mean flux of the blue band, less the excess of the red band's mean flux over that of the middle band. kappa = 2.40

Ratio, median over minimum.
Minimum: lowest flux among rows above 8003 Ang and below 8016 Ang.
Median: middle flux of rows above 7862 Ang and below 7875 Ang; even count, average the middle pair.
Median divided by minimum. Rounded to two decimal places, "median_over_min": 0.92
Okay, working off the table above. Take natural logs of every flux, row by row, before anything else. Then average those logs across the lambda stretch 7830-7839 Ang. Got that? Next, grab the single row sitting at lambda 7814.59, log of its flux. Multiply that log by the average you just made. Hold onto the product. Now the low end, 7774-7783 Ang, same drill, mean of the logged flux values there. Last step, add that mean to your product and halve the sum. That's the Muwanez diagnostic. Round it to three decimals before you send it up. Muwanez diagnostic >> 0.965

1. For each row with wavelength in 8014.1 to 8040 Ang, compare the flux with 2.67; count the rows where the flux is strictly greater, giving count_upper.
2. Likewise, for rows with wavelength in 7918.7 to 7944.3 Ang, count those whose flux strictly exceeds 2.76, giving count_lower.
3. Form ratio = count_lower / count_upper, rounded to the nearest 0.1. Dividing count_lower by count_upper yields 1.0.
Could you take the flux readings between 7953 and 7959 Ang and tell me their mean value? 2.97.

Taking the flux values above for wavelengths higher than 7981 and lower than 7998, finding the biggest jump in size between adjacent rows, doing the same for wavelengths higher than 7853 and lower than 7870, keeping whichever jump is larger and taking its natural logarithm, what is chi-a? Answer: -1.61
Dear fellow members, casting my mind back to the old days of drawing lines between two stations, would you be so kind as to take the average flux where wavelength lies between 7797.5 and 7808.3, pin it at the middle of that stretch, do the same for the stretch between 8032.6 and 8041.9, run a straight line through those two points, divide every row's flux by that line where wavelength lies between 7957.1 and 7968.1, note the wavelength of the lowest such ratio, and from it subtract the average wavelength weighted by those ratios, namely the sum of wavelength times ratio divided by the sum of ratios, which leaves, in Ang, 4.6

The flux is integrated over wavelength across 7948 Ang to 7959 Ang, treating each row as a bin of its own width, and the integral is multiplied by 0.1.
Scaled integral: 3.21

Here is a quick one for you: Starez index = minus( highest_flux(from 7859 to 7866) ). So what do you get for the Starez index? -2.92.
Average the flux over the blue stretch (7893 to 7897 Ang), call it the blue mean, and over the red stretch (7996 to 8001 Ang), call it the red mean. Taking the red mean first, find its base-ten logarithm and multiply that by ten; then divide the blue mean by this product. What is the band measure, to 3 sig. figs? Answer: 0.605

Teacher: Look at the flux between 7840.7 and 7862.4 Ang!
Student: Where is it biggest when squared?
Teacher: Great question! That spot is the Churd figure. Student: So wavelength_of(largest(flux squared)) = 7859.71 Ang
